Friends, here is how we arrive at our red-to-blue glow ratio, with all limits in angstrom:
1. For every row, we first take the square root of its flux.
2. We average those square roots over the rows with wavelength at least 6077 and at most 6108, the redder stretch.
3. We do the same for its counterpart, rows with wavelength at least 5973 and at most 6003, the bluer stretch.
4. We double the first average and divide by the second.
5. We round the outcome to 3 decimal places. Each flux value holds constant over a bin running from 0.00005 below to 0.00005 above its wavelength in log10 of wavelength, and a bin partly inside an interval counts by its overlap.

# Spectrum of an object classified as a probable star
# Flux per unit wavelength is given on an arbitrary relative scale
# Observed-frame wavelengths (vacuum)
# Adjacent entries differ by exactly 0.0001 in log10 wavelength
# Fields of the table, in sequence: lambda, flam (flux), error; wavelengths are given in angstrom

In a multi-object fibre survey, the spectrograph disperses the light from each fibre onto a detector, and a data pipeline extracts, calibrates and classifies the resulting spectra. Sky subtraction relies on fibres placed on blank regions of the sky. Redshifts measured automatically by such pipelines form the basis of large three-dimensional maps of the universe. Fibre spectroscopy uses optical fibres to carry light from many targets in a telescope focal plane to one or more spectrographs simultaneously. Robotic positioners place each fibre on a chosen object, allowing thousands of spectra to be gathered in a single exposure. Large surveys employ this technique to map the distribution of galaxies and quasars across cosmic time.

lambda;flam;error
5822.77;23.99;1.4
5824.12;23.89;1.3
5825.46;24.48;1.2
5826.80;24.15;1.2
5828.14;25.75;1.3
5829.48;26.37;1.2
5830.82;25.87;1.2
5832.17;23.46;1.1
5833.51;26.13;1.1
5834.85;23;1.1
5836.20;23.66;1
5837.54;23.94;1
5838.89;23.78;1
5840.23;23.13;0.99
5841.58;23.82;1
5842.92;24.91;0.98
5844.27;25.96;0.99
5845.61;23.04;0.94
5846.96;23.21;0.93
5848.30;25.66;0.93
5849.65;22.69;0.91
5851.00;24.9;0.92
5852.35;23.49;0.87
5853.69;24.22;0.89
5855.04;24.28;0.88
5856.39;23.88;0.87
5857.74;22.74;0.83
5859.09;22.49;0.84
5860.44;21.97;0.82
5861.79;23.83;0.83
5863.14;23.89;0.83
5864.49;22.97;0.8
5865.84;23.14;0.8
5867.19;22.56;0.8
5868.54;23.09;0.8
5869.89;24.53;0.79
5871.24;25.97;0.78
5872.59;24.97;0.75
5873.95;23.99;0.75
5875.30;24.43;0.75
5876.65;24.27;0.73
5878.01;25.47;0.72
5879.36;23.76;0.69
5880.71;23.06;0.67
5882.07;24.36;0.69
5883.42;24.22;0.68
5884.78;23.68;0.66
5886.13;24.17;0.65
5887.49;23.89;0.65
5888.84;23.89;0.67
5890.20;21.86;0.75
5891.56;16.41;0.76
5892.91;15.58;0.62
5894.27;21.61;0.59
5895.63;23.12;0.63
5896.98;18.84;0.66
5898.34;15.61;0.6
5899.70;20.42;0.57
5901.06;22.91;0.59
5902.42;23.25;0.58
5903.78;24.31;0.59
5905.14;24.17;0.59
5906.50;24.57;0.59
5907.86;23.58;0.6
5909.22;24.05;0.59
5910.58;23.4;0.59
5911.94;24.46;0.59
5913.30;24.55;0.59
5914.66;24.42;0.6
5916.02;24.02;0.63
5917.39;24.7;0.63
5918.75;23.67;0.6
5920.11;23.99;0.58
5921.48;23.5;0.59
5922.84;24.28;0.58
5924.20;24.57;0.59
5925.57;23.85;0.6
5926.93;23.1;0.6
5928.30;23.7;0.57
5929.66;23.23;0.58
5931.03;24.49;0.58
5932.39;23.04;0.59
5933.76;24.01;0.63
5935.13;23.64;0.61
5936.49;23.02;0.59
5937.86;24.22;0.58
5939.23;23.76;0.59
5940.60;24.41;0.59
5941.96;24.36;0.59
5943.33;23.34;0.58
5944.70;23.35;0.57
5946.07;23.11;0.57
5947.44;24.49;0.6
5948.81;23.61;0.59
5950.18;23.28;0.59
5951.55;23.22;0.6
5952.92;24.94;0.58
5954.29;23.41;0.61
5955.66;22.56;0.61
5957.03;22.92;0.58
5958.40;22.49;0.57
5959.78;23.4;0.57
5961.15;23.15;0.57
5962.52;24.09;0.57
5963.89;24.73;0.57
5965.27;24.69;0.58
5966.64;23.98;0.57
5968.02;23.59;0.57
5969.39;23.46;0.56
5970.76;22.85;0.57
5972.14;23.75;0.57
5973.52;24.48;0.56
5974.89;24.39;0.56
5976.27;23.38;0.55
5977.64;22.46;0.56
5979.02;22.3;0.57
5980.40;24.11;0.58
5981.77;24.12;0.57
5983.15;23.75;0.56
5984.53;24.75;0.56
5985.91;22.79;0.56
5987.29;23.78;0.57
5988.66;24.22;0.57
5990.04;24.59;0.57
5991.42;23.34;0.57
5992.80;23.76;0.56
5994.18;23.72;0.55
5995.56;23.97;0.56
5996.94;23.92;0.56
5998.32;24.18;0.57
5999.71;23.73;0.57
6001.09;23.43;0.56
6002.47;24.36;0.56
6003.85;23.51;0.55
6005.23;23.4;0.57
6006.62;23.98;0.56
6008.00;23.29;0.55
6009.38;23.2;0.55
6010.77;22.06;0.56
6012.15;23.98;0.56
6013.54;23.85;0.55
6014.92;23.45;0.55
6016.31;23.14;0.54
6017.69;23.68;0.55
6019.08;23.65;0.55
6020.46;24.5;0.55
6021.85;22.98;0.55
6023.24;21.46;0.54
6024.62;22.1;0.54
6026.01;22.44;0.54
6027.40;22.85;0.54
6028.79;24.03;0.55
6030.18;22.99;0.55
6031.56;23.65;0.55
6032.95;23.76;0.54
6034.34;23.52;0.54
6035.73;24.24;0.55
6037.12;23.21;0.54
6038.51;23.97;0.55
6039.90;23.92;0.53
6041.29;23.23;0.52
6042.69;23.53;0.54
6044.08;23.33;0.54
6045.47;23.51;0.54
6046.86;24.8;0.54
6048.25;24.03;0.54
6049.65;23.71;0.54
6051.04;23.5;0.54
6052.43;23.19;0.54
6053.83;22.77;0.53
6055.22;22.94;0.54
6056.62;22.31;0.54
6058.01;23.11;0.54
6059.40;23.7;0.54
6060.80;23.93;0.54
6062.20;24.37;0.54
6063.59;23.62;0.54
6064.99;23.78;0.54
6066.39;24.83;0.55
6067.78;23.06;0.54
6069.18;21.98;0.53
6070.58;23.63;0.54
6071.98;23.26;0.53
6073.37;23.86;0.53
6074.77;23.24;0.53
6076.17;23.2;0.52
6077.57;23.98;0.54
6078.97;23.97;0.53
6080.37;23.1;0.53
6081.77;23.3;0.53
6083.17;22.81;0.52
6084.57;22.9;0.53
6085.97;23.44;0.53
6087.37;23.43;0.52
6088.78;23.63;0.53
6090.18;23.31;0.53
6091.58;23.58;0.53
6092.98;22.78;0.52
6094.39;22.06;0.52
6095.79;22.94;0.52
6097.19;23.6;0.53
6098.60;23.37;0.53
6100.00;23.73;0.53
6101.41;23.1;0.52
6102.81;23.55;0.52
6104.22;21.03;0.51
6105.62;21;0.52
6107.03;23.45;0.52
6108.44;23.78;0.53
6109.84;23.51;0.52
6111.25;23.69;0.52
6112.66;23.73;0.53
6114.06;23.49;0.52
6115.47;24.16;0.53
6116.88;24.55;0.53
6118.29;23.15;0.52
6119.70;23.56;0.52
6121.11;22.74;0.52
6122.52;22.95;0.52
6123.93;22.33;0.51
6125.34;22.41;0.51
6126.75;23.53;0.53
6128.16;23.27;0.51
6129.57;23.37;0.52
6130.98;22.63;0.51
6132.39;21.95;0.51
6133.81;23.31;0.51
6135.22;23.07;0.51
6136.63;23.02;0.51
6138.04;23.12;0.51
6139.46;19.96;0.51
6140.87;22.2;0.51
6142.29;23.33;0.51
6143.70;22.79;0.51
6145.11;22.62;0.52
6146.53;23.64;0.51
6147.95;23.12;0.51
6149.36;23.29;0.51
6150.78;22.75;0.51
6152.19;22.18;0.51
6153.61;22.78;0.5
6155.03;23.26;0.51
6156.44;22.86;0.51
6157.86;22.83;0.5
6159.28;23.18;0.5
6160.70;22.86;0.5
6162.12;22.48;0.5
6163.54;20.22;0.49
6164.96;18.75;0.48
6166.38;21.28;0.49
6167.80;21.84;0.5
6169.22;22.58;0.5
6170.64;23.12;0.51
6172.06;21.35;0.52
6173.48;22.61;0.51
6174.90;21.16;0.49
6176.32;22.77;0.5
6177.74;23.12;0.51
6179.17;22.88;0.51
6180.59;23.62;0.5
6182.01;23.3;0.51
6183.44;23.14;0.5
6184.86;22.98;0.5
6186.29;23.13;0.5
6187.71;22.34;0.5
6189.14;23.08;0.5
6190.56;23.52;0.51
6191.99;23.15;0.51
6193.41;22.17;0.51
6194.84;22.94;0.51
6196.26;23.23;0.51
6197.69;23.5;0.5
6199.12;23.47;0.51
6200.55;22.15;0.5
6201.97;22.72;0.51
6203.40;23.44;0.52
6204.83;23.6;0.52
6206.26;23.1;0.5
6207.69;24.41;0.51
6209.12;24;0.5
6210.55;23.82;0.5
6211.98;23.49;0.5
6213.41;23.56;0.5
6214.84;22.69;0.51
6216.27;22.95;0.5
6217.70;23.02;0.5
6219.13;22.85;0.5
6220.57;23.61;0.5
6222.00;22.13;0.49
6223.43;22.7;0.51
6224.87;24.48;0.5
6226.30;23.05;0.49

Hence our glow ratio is 1.970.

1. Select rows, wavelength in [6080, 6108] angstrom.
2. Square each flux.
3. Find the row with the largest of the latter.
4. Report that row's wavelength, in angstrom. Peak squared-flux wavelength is 6100.00 angstrom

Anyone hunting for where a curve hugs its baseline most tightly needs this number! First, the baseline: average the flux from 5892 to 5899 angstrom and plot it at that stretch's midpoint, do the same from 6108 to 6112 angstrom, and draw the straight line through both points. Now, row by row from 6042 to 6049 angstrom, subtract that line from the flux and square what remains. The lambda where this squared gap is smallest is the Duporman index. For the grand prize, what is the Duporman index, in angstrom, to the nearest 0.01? 6044.08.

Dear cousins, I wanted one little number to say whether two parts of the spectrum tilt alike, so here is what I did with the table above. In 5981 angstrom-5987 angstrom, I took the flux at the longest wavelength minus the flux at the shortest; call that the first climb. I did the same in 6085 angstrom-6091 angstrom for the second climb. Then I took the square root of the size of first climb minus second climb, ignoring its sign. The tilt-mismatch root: 1.1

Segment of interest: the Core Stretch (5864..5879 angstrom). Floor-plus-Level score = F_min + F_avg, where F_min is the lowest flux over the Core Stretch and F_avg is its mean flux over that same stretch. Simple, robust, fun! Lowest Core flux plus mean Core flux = 46.7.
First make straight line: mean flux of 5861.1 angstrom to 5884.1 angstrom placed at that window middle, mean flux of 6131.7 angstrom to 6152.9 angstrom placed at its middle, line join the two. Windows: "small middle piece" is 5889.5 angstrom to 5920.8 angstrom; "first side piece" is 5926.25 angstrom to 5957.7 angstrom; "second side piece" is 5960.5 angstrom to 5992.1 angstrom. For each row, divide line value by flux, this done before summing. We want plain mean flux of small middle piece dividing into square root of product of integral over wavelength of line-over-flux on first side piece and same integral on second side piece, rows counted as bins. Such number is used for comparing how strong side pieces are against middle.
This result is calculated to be 1.41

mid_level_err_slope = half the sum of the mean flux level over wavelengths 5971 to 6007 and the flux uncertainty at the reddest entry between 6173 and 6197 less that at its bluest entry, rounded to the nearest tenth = 11.9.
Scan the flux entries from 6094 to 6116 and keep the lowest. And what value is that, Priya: 21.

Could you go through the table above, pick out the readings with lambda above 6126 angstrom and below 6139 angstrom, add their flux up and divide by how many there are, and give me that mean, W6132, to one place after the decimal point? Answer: 23.0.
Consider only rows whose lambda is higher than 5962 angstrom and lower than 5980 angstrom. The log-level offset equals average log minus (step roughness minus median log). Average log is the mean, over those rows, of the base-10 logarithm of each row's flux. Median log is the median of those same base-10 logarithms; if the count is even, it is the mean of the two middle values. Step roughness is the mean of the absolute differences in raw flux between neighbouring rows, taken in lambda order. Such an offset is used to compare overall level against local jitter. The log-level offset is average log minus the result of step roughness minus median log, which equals 2.22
